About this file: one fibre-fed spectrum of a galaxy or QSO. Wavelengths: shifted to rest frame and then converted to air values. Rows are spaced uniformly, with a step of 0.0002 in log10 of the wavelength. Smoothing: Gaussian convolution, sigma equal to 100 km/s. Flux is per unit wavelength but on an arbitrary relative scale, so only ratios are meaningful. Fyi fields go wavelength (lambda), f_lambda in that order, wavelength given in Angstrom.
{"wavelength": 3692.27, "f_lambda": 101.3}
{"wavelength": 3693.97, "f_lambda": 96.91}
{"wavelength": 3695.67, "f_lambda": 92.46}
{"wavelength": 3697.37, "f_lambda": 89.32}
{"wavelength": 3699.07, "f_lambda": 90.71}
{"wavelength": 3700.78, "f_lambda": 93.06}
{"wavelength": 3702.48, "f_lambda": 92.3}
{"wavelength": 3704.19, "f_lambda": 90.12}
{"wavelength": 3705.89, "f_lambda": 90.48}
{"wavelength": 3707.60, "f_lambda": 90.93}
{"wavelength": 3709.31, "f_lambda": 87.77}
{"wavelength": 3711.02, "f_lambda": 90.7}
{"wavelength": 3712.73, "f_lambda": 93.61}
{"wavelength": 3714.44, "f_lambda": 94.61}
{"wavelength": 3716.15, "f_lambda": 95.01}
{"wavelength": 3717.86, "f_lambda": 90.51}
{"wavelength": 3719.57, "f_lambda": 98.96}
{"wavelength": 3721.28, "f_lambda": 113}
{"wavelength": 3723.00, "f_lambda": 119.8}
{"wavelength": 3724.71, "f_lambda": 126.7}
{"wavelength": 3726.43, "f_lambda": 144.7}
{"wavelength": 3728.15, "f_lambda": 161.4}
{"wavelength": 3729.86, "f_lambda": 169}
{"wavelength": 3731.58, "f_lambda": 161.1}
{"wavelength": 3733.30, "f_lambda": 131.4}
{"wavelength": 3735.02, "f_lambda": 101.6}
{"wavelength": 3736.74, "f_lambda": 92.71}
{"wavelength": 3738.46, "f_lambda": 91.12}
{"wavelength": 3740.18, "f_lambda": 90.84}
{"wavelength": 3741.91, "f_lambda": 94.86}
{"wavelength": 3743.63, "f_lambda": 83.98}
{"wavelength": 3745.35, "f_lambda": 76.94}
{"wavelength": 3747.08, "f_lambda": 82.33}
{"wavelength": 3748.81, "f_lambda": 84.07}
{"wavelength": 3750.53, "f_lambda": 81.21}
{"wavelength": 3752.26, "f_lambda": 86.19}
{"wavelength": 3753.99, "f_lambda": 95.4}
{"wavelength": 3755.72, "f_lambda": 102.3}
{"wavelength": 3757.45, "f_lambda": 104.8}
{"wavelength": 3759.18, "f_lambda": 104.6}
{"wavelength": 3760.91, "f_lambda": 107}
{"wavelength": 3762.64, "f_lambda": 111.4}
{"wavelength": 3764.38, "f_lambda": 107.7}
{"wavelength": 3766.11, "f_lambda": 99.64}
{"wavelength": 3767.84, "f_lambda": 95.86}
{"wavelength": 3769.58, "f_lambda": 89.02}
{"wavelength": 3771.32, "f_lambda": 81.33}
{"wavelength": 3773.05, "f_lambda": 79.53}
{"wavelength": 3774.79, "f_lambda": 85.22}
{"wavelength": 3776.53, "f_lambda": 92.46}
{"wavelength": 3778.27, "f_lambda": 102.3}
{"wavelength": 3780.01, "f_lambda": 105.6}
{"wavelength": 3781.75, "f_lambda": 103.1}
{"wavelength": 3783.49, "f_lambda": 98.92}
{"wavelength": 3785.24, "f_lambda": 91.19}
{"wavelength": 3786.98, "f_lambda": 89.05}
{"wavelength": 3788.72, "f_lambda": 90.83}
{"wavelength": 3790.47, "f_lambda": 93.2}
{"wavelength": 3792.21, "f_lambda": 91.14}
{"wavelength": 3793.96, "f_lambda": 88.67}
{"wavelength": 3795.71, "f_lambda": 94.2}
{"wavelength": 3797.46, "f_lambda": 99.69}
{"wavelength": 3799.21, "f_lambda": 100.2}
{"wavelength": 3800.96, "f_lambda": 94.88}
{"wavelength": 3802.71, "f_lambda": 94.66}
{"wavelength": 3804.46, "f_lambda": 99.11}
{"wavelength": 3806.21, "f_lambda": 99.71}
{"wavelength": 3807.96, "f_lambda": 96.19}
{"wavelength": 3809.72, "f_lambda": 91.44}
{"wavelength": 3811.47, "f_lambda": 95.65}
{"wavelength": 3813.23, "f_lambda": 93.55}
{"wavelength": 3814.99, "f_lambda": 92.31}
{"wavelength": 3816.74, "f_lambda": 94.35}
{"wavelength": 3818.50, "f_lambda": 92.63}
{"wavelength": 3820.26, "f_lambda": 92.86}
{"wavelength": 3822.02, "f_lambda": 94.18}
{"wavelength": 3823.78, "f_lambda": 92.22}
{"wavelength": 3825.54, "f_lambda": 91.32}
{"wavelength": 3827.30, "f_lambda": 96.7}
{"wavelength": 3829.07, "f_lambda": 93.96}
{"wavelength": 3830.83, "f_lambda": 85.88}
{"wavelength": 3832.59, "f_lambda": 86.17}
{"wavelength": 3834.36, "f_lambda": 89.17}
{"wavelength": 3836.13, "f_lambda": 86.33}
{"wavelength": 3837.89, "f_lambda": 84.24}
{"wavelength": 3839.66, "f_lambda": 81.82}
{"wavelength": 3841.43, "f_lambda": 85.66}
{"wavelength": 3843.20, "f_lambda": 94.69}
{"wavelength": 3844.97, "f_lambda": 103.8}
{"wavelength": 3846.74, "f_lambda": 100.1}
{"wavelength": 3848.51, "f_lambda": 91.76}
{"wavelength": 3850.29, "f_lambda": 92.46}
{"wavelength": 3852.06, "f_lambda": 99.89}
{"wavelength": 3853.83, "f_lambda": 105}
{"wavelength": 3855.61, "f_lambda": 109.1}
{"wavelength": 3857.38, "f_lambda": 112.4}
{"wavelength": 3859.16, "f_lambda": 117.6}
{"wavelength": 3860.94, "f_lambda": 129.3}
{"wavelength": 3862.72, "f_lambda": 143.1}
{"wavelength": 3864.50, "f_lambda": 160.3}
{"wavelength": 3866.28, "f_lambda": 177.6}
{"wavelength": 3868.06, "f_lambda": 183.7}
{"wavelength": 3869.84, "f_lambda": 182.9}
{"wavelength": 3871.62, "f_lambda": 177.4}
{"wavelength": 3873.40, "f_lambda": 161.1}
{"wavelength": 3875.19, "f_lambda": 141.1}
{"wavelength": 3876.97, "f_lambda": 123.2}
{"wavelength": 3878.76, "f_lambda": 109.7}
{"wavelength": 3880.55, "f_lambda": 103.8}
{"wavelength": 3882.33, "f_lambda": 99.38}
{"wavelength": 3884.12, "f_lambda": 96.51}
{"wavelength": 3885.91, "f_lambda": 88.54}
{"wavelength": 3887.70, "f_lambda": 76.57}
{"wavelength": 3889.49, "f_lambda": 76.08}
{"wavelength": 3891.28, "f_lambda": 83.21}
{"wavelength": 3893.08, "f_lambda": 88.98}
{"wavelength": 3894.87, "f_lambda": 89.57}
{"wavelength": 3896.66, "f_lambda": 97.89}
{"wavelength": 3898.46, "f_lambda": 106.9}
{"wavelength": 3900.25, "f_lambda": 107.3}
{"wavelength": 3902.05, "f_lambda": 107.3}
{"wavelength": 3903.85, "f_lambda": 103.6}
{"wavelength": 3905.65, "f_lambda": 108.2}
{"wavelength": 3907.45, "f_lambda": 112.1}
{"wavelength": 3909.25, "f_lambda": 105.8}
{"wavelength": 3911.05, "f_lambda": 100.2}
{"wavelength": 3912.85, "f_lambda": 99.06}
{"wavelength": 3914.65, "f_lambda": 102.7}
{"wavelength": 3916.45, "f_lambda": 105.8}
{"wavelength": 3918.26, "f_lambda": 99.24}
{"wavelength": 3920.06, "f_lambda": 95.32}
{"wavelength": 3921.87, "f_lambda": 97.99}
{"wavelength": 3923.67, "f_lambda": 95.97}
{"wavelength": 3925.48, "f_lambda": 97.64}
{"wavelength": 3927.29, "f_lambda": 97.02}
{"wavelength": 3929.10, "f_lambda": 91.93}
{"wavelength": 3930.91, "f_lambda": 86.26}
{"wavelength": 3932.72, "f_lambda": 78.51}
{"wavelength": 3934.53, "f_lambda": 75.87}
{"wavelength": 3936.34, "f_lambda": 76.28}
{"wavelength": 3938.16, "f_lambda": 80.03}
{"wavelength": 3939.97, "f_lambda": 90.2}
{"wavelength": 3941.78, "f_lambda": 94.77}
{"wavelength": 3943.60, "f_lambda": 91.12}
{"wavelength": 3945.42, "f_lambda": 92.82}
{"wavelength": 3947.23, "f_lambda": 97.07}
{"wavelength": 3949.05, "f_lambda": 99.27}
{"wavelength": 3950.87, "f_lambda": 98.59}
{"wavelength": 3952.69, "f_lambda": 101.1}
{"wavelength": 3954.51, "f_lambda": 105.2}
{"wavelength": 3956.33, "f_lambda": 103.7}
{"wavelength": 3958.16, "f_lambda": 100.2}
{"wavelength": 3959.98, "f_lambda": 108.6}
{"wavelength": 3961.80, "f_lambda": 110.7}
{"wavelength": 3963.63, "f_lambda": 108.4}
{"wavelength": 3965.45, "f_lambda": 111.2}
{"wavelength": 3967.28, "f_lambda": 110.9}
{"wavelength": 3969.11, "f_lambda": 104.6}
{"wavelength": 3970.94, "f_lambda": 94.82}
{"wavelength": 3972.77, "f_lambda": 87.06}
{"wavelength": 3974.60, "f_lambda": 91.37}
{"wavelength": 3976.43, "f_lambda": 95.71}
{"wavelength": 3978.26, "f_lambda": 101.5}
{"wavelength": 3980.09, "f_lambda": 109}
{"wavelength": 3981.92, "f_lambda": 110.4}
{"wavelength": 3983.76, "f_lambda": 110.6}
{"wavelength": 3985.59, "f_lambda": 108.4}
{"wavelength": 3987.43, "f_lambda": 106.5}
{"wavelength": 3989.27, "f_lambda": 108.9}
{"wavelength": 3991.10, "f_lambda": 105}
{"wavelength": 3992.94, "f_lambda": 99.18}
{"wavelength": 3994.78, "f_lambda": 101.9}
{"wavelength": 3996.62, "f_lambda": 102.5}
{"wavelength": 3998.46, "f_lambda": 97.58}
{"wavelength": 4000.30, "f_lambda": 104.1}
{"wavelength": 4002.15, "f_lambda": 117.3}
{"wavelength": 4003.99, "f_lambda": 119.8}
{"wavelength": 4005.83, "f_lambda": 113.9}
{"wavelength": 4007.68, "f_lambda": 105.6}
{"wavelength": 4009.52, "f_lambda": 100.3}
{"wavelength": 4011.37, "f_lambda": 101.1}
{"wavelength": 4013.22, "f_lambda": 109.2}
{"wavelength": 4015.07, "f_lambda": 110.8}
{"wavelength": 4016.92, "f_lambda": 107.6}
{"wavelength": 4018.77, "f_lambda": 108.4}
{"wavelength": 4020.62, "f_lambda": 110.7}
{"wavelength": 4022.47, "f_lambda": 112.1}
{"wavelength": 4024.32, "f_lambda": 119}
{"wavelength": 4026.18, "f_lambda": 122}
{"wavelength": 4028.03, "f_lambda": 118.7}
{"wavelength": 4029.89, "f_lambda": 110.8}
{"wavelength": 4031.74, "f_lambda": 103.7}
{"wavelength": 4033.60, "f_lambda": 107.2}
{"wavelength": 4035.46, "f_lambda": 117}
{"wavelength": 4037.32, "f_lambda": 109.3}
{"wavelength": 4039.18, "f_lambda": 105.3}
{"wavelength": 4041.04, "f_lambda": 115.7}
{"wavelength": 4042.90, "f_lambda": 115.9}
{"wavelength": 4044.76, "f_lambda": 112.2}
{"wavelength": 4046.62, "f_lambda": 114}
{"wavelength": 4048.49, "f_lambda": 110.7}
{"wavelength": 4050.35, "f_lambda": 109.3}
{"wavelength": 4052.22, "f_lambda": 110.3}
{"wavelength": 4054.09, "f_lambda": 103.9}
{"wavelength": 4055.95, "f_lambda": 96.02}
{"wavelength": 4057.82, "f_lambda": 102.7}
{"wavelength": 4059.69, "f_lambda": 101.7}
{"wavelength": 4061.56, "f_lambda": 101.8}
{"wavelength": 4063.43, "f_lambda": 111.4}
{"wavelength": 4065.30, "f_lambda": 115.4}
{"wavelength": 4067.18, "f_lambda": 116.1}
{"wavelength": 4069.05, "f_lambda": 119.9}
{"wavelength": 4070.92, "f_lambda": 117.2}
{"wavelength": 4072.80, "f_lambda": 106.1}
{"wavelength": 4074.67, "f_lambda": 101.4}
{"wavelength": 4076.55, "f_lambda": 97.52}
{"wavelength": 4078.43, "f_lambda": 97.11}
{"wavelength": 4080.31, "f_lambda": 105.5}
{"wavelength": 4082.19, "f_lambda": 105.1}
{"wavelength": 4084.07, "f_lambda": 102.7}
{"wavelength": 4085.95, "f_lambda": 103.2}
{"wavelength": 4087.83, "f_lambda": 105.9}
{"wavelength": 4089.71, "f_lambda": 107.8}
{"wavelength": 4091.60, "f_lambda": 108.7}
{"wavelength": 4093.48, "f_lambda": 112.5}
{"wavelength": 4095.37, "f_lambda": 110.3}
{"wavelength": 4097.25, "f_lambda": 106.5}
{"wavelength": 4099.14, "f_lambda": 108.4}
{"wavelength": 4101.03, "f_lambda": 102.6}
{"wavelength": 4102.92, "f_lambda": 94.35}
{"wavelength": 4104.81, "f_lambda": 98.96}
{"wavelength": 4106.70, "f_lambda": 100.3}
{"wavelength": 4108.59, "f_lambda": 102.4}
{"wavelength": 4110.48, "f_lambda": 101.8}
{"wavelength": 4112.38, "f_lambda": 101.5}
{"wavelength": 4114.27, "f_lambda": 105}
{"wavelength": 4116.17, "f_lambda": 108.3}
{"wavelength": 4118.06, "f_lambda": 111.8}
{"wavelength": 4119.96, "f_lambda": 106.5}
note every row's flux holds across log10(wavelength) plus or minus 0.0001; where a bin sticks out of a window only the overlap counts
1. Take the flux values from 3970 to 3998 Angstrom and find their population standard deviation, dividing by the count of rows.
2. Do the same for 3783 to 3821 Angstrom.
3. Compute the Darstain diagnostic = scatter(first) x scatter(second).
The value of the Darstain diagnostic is 23.9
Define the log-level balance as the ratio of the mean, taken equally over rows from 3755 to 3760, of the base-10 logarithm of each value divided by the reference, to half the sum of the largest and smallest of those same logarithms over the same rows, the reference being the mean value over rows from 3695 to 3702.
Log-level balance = 1.03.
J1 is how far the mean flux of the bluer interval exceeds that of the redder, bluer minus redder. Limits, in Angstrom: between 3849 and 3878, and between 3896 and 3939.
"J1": 41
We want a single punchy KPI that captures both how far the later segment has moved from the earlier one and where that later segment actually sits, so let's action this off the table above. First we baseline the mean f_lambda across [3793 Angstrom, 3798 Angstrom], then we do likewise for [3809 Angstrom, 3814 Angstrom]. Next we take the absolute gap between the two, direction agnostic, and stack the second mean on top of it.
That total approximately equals 94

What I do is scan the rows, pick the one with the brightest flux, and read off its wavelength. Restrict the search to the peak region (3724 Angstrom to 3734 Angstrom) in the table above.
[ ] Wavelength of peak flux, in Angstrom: 3729.86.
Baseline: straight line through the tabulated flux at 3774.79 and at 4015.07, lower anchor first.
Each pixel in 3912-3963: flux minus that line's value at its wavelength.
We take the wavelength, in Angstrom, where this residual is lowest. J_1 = 3934.53 Angstrom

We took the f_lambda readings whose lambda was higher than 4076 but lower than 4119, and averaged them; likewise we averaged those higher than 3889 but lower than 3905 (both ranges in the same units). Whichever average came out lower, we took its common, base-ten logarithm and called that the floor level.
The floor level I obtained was 1.98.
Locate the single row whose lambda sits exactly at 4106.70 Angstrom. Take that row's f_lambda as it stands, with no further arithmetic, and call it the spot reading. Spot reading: 100.3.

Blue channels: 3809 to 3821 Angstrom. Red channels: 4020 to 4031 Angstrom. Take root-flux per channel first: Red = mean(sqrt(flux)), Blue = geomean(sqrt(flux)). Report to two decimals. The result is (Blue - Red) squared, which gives 1.19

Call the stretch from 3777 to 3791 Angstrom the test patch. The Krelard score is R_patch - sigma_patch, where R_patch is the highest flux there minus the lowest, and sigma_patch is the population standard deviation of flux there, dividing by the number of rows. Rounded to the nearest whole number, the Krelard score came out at 11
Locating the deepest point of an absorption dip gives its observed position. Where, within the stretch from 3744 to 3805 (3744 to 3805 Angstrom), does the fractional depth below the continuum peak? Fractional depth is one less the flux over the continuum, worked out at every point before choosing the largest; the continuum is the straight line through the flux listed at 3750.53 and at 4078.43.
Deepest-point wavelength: 3745.35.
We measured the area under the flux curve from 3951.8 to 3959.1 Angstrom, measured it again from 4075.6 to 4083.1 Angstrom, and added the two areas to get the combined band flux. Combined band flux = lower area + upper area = 1508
